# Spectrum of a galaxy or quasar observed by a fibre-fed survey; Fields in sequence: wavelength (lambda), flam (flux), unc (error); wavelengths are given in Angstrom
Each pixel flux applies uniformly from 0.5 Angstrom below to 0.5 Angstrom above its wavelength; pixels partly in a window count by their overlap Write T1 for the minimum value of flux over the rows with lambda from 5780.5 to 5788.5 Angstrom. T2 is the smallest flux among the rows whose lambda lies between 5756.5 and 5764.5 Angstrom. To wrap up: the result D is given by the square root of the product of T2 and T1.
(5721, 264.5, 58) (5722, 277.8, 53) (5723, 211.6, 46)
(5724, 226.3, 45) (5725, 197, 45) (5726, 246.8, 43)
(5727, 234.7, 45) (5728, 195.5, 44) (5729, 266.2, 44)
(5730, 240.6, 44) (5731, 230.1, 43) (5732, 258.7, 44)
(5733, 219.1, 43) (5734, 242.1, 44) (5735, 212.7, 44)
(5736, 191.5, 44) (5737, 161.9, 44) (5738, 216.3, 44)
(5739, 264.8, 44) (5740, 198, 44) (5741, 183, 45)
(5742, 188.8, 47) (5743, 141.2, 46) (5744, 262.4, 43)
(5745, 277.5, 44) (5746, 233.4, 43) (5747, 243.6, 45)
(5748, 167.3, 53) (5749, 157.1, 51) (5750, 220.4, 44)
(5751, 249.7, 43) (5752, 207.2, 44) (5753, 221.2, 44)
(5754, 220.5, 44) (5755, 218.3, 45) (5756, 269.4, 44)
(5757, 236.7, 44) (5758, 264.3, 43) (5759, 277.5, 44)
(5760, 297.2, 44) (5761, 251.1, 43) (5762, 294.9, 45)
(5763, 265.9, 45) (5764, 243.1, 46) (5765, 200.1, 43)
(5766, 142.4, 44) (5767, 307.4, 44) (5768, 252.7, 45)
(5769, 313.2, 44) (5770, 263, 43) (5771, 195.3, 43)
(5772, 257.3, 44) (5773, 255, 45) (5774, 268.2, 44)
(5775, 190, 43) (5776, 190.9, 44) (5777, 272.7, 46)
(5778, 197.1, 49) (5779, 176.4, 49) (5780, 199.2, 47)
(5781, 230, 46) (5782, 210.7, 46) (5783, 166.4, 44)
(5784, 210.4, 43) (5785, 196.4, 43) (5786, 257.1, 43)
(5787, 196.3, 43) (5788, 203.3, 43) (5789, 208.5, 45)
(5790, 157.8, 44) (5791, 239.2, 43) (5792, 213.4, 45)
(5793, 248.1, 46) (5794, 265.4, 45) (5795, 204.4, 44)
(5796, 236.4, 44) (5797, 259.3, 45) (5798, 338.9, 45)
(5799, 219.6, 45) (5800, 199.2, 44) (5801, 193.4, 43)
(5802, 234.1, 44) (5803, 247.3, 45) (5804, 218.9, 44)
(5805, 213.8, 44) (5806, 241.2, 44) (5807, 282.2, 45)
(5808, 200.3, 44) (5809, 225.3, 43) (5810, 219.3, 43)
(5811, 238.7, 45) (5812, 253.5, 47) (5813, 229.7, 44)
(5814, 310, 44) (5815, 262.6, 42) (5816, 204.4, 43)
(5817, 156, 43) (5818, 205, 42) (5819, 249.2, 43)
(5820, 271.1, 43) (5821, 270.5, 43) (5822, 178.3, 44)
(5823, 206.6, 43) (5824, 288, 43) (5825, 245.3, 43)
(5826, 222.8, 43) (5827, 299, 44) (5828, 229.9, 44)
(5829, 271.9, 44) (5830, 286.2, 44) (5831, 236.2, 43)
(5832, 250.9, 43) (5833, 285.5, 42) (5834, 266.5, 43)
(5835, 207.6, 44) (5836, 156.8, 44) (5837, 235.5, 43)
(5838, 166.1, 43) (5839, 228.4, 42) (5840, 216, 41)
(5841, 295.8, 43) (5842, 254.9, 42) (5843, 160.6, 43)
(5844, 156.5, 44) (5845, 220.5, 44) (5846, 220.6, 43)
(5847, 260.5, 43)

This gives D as 198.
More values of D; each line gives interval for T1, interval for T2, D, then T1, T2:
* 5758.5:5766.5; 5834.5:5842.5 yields 149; 142.4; 156.8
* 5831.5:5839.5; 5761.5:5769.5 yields 149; 156.8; 142.4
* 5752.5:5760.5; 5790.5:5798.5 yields 211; 218.3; 204.4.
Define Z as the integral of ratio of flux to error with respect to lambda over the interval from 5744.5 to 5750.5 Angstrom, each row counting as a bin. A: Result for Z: 28.4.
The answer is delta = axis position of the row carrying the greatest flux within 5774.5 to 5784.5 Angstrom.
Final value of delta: 5777 Angstrom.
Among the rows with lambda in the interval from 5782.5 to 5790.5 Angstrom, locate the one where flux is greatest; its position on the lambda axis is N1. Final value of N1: 5786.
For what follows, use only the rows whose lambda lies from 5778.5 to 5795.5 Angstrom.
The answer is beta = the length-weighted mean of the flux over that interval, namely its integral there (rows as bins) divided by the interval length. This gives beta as 211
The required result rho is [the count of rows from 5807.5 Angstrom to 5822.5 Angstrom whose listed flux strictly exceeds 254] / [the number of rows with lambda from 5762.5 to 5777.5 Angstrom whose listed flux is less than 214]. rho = 0.80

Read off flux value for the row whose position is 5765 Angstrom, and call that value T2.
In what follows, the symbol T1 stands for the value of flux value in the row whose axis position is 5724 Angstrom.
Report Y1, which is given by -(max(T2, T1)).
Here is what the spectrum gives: -226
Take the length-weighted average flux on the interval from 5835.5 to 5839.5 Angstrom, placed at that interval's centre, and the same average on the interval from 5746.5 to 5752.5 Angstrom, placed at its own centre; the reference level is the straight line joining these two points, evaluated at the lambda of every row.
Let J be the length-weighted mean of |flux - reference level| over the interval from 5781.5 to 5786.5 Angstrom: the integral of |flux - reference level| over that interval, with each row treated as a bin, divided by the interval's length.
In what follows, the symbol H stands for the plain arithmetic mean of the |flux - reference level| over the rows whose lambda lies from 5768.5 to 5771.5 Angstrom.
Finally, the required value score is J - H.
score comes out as -36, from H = 59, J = 22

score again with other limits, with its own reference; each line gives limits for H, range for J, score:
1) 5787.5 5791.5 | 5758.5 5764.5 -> 44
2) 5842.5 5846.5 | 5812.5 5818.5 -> 12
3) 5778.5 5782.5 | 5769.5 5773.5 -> 26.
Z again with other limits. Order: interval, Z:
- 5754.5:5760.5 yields 35.6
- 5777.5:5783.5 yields 25.2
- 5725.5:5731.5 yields 32.3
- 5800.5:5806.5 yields 30.6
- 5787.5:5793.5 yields 28.6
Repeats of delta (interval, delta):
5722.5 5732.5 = 5729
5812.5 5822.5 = 5814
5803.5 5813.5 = 5807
